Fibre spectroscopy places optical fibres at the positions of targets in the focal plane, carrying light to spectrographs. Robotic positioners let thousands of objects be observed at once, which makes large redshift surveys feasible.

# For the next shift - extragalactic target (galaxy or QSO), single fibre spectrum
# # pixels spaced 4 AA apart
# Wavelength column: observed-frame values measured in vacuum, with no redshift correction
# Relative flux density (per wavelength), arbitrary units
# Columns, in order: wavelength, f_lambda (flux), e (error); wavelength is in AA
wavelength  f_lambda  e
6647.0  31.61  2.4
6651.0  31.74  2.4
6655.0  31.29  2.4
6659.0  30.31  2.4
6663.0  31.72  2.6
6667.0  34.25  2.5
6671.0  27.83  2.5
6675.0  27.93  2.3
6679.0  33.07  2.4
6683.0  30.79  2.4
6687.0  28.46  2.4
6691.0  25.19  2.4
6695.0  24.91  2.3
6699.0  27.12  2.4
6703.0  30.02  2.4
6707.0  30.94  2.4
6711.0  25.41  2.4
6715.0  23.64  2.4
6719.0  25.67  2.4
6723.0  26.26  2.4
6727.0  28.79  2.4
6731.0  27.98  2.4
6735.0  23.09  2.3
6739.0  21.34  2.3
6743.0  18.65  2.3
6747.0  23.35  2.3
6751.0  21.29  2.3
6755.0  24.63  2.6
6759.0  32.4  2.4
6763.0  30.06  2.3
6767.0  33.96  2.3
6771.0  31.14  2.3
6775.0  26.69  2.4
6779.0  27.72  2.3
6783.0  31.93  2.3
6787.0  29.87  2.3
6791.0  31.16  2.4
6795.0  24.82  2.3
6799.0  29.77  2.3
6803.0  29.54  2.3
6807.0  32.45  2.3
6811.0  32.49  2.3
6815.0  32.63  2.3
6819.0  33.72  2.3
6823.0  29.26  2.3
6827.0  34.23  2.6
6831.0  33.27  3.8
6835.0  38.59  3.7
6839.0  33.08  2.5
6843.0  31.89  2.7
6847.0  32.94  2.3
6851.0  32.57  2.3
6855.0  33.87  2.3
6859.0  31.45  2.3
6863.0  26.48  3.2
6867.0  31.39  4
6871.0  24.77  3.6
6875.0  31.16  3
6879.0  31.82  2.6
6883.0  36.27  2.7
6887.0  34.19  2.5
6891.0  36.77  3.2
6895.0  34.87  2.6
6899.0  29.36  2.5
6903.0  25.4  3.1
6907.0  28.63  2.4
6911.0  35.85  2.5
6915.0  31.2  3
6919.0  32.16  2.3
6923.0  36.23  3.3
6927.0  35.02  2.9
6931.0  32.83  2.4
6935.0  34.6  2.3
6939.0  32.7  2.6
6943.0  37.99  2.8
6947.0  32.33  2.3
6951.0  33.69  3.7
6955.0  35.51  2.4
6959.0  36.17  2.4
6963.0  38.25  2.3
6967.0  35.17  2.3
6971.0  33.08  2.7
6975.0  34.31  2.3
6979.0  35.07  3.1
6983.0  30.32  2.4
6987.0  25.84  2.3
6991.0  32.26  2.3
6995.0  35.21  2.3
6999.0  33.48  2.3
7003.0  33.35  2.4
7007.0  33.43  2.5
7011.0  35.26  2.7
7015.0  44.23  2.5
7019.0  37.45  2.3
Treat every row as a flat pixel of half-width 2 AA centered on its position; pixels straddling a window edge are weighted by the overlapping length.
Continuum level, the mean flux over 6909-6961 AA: 34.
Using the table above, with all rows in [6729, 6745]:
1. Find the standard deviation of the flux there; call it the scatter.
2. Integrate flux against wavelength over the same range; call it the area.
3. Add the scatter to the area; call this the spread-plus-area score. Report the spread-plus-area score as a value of 368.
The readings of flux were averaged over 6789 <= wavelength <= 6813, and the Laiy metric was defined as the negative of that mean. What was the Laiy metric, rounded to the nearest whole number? -30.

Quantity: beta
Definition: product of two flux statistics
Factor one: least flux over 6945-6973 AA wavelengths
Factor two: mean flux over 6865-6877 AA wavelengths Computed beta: 941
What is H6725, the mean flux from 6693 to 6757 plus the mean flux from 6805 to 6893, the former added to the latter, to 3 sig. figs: 57.7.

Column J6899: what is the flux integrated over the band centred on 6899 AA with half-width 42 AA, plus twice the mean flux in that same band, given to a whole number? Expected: 2757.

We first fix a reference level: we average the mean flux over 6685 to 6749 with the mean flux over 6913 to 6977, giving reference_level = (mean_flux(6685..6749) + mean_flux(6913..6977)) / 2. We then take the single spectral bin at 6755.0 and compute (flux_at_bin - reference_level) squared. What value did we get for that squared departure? 30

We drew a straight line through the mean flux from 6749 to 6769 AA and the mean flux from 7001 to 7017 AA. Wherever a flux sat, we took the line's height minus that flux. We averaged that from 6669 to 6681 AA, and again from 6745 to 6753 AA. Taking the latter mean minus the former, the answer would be 10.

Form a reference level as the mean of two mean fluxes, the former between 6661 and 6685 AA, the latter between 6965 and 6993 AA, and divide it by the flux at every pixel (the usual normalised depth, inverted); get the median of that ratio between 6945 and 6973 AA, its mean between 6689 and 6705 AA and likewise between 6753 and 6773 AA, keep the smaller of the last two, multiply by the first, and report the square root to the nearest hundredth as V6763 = 0.97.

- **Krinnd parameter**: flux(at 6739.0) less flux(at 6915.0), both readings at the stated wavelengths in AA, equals -10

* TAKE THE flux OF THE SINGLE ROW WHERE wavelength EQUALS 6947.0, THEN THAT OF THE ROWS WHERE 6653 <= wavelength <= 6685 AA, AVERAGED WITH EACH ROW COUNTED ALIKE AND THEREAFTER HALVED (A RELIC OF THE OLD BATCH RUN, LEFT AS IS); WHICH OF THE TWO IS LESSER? 15.4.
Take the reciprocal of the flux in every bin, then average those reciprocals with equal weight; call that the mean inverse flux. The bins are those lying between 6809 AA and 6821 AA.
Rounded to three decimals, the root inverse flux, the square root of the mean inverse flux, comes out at 0.174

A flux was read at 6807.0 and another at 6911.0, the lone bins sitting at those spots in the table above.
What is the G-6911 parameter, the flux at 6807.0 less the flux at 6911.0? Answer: -3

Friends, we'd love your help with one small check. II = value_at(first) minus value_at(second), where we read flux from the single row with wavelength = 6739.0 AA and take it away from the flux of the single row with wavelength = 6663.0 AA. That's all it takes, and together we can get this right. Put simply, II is 10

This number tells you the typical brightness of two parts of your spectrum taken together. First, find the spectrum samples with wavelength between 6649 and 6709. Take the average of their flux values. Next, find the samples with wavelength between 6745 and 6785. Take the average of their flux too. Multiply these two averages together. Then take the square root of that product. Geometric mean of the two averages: 29.0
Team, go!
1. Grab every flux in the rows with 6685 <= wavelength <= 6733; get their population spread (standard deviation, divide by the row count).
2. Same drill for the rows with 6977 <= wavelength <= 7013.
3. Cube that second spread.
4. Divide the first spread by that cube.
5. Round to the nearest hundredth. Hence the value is 0.09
